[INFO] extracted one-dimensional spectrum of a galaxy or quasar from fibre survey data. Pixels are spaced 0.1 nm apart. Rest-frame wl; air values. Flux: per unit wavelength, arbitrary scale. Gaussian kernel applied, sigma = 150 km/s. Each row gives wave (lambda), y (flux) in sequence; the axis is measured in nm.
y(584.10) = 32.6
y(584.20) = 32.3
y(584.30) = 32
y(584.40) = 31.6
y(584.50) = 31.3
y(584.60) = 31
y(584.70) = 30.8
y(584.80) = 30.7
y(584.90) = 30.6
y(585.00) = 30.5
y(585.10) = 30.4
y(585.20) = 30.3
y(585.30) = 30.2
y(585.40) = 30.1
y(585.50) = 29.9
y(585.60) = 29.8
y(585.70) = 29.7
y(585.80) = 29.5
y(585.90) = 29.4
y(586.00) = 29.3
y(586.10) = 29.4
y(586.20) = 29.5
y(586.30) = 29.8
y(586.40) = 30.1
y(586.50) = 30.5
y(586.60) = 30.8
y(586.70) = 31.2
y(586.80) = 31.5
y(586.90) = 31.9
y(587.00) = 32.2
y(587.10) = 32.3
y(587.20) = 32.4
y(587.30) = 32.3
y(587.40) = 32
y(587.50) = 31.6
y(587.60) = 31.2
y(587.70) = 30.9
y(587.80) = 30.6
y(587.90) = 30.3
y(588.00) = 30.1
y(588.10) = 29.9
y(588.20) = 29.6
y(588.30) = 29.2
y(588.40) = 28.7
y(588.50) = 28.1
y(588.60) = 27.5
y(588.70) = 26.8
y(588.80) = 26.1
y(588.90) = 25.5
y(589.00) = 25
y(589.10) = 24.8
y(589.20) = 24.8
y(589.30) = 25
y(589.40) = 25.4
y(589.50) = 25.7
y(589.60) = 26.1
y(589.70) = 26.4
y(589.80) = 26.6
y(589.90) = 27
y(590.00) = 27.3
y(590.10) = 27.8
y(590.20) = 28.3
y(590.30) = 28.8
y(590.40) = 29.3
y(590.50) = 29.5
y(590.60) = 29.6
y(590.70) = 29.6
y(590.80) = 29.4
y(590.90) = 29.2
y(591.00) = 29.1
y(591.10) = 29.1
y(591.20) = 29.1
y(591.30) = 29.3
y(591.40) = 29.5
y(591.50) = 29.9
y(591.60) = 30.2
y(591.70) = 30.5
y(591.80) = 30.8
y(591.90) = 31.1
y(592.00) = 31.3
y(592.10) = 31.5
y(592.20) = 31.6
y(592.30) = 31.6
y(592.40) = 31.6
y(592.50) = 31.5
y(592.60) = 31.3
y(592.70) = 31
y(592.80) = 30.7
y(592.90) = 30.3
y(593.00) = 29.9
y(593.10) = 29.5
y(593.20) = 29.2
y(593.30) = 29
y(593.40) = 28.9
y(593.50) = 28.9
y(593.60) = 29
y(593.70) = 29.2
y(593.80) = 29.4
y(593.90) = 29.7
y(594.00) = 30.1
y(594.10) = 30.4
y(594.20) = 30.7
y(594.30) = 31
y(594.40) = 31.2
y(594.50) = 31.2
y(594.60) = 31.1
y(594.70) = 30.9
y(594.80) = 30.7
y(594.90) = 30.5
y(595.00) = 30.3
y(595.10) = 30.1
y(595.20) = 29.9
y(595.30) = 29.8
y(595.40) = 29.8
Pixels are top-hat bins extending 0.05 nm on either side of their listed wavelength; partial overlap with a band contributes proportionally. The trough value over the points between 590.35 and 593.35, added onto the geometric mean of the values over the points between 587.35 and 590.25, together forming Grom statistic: 56.8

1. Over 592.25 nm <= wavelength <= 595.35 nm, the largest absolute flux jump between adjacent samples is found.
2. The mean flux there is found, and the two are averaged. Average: 15.3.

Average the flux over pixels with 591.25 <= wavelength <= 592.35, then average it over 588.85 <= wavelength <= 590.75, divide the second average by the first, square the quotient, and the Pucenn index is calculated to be 0.77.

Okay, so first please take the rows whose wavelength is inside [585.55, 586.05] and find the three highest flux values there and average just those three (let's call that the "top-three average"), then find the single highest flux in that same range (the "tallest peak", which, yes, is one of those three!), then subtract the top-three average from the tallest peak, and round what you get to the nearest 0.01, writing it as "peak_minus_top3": 0.13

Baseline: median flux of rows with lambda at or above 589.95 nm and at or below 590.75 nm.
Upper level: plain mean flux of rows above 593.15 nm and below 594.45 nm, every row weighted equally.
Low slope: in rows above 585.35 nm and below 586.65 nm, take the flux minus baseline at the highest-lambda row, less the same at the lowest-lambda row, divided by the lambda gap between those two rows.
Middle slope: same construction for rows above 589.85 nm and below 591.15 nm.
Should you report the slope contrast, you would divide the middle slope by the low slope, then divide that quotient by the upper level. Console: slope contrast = 0.10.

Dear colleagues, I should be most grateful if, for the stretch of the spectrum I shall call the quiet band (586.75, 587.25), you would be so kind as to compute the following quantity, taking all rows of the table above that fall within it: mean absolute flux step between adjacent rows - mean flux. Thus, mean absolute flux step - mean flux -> -31.8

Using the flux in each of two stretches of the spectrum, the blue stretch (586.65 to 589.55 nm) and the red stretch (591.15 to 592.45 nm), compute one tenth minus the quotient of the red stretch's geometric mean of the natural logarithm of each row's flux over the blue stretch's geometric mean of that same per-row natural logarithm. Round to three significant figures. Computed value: -0.917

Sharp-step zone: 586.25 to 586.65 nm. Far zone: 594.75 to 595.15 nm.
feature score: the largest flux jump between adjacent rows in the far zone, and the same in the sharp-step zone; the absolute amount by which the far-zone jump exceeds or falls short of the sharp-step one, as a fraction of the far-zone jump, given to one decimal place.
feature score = 1.0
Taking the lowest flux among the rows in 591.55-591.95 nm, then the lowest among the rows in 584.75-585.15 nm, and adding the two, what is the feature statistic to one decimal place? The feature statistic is 60.6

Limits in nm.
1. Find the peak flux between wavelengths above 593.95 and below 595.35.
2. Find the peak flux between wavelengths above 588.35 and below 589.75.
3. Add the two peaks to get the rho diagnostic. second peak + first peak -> 59.9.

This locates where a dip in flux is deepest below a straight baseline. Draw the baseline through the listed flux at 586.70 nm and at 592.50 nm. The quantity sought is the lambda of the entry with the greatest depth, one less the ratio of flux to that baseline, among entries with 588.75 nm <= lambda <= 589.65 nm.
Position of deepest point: 589.20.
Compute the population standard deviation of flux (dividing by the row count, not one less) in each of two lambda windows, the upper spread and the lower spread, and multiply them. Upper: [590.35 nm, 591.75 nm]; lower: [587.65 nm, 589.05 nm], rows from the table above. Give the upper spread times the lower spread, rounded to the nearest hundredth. 0.78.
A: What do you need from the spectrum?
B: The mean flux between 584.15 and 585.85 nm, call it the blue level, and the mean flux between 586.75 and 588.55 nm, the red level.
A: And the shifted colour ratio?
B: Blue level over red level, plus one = 1.99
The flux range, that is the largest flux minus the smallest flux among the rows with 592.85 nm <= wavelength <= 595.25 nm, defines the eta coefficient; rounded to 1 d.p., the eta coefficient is 2.3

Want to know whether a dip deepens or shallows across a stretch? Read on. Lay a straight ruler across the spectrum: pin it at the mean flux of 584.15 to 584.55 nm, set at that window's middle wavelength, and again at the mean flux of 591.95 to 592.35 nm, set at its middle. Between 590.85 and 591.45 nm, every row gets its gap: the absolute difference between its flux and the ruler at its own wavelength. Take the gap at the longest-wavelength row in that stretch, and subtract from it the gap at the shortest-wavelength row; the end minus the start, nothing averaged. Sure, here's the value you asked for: -0.3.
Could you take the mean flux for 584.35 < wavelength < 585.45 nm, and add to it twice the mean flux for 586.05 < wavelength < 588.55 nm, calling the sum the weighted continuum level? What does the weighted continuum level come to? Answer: 92.0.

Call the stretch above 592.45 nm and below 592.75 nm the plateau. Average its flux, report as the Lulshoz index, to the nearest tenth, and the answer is 31.3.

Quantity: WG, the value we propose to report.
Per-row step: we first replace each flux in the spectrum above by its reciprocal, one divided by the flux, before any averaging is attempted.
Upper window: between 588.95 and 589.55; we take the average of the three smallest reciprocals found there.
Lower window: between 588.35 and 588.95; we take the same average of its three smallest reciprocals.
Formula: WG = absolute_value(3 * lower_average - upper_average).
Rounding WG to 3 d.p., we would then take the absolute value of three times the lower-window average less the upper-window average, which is 0.067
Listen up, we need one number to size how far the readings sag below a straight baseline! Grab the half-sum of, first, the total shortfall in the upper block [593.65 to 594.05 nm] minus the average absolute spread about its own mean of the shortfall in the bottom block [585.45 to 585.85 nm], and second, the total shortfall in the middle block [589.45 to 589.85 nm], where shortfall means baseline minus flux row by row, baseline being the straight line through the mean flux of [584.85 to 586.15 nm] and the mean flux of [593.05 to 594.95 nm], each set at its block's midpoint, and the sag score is 8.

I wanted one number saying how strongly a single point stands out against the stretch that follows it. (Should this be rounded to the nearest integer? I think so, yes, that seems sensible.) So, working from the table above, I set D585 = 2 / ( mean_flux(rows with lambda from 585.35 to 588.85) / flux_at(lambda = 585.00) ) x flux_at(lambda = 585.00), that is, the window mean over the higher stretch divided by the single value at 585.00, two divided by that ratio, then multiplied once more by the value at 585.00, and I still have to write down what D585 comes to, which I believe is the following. 62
